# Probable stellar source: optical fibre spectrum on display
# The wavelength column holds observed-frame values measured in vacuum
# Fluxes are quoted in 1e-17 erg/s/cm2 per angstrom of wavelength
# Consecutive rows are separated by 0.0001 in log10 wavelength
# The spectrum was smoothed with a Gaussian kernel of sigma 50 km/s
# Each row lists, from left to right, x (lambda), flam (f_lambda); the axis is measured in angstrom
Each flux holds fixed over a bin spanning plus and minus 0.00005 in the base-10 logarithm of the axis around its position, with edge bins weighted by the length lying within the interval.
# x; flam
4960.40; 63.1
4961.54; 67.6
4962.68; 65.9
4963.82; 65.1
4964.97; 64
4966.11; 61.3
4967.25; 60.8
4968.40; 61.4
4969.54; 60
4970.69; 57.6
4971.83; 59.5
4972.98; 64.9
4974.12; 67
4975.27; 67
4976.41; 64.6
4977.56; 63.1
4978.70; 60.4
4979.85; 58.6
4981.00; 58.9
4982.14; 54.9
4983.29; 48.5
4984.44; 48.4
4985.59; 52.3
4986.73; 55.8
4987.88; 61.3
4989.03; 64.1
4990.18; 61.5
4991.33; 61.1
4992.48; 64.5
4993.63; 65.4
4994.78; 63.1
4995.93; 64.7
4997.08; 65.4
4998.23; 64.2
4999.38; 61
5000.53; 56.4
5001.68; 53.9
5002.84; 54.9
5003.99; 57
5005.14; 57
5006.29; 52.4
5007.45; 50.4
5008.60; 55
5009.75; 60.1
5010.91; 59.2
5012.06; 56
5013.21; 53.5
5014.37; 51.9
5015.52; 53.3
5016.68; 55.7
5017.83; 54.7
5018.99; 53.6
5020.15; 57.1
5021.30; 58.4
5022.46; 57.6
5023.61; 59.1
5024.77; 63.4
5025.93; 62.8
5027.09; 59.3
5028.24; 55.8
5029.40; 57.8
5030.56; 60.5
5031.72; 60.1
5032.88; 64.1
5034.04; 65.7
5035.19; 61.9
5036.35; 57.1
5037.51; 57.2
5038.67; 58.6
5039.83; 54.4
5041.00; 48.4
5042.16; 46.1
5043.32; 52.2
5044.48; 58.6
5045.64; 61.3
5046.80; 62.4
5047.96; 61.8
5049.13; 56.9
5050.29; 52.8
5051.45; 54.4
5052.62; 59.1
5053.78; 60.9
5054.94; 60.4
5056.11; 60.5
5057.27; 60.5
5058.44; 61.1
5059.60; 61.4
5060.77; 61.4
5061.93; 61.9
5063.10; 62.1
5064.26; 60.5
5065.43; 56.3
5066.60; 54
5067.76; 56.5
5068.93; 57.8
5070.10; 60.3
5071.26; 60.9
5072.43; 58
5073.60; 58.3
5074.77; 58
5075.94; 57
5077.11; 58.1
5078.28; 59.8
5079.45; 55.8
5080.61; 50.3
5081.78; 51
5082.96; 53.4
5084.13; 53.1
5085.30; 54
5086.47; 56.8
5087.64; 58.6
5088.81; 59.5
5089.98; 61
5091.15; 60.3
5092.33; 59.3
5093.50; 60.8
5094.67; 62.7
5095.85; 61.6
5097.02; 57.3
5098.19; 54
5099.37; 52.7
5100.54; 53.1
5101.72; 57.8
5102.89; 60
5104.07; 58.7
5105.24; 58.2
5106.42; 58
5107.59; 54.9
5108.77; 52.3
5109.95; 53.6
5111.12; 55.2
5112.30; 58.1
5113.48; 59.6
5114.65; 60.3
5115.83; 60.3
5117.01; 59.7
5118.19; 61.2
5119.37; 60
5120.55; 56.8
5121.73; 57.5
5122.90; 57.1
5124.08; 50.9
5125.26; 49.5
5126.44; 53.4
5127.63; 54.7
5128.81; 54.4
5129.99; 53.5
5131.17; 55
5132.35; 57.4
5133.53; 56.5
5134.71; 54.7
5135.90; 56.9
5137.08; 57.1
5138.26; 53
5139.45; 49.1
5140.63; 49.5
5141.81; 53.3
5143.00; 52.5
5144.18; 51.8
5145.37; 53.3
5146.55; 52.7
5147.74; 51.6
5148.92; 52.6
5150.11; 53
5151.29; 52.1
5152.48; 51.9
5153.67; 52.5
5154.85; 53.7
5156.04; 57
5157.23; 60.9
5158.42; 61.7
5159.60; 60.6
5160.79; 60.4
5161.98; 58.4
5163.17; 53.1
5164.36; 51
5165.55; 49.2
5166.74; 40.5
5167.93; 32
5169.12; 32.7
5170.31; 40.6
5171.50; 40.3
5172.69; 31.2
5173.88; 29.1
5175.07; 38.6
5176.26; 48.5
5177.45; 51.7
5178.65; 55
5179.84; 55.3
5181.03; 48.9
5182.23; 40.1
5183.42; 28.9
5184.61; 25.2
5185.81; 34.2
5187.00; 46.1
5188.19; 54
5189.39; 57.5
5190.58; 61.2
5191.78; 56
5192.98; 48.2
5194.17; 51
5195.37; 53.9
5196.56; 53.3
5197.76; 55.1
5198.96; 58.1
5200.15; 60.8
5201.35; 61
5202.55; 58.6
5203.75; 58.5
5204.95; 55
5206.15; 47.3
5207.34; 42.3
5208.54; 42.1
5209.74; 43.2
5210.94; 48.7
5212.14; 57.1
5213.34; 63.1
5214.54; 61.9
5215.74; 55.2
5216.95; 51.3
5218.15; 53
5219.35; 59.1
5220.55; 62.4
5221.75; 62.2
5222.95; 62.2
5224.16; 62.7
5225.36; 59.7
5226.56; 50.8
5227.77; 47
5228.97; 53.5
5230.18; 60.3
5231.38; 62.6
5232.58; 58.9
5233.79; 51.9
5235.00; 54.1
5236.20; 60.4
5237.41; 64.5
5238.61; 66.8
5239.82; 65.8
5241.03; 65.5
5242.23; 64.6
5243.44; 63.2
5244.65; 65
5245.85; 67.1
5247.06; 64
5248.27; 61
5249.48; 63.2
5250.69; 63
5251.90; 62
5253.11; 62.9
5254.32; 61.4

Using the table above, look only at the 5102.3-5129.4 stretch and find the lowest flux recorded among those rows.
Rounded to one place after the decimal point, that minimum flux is 49.5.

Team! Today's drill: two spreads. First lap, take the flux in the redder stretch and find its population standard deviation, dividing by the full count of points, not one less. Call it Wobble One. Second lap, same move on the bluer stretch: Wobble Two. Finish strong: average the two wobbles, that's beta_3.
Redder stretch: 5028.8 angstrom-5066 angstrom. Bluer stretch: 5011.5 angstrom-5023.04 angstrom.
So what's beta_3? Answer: 3.1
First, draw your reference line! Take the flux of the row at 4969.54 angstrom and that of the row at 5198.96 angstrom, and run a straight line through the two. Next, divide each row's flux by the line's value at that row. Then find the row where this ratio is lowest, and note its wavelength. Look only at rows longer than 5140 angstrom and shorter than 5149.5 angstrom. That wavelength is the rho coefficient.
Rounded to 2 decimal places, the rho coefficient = 5140.63 angstrom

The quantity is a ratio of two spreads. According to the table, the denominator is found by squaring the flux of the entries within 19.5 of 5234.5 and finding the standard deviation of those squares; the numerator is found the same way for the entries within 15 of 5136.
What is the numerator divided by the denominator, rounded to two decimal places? 0.44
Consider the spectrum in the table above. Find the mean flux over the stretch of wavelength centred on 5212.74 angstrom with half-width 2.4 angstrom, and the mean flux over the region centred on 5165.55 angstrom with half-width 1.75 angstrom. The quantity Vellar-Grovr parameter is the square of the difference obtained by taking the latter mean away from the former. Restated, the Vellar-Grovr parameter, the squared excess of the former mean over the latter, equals 117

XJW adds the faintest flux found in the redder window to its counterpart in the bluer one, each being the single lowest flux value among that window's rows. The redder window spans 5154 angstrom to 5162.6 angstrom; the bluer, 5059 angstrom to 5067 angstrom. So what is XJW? 108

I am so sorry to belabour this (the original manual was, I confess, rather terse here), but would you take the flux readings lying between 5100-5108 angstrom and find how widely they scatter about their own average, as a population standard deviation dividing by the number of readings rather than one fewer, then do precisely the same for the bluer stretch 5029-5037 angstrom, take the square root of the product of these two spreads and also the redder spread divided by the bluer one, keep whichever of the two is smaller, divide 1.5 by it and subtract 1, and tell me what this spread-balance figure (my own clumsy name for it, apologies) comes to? 1.0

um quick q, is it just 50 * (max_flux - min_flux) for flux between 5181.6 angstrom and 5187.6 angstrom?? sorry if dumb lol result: 1045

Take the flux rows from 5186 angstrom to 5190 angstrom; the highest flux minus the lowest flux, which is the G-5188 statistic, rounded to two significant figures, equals 11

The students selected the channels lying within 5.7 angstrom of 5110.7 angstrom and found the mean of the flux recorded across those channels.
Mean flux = 57.0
